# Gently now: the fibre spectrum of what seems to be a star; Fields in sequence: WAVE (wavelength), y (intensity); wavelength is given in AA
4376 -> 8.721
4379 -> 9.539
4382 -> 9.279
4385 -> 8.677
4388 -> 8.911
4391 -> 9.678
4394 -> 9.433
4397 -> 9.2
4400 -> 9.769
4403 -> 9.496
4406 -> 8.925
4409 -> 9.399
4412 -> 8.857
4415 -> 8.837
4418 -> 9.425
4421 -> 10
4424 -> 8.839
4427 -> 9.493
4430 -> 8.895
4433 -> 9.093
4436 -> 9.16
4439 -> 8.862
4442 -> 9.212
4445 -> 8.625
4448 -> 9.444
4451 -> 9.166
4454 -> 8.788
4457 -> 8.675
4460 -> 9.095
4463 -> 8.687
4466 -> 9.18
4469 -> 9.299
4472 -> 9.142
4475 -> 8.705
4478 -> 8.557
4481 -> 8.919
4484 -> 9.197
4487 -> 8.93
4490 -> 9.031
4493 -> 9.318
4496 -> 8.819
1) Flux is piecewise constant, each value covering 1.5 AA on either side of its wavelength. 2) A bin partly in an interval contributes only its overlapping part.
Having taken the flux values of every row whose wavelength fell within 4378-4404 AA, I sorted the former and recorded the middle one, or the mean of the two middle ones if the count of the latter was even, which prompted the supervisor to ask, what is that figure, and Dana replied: 9.43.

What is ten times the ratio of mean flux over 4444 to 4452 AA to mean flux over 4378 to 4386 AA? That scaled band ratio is 9.9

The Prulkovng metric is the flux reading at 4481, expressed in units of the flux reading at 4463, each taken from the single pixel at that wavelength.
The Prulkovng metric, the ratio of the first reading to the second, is 1.03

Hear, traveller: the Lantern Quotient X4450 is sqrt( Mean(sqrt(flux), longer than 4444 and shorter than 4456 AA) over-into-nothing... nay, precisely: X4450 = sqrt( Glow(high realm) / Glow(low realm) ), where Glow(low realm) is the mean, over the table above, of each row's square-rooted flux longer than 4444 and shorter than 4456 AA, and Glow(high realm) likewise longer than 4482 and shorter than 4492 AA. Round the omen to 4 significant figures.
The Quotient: 1.001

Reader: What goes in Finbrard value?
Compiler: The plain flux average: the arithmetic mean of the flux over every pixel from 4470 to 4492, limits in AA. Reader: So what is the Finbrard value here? 8.9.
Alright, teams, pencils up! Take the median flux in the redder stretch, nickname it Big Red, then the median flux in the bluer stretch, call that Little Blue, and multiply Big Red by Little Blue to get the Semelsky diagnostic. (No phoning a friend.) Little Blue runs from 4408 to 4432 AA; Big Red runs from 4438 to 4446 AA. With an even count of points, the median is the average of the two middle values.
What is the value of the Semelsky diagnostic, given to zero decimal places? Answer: 81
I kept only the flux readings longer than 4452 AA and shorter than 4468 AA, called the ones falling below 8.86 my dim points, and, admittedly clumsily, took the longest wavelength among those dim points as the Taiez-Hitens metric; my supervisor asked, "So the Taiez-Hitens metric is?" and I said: 4463 AA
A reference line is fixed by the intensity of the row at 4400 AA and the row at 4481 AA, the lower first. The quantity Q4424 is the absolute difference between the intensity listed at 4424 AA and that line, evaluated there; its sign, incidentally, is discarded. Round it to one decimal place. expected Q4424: 0.7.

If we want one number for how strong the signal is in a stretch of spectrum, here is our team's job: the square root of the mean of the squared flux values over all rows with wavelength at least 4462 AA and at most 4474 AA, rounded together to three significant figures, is 9.08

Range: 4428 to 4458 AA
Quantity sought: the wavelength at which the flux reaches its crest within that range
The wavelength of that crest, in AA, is 4448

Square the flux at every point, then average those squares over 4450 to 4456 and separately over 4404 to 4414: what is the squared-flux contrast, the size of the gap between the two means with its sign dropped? 2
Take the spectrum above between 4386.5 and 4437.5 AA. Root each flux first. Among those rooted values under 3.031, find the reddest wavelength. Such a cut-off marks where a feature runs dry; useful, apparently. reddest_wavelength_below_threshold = 4436 AA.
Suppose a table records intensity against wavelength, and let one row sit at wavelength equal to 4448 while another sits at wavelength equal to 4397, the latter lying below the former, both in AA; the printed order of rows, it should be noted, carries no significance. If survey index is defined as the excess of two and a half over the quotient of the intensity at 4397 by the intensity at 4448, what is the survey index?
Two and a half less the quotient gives 1.53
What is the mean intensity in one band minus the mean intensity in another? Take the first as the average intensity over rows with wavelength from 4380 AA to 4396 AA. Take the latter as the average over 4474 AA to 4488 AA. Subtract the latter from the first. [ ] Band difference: 0.3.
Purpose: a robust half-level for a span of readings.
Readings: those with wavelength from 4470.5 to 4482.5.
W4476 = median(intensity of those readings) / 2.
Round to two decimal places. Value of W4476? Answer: 4.41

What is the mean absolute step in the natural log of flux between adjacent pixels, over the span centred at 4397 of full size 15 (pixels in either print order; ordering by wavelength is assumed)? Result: 0.035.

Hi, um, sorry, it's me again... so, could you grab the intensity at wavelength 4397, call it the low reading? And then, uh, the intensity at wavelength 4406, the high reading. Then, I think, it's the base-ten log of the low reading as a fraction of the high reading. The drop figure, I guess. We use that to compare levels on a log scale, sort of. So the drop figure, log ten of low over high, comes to 0.013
